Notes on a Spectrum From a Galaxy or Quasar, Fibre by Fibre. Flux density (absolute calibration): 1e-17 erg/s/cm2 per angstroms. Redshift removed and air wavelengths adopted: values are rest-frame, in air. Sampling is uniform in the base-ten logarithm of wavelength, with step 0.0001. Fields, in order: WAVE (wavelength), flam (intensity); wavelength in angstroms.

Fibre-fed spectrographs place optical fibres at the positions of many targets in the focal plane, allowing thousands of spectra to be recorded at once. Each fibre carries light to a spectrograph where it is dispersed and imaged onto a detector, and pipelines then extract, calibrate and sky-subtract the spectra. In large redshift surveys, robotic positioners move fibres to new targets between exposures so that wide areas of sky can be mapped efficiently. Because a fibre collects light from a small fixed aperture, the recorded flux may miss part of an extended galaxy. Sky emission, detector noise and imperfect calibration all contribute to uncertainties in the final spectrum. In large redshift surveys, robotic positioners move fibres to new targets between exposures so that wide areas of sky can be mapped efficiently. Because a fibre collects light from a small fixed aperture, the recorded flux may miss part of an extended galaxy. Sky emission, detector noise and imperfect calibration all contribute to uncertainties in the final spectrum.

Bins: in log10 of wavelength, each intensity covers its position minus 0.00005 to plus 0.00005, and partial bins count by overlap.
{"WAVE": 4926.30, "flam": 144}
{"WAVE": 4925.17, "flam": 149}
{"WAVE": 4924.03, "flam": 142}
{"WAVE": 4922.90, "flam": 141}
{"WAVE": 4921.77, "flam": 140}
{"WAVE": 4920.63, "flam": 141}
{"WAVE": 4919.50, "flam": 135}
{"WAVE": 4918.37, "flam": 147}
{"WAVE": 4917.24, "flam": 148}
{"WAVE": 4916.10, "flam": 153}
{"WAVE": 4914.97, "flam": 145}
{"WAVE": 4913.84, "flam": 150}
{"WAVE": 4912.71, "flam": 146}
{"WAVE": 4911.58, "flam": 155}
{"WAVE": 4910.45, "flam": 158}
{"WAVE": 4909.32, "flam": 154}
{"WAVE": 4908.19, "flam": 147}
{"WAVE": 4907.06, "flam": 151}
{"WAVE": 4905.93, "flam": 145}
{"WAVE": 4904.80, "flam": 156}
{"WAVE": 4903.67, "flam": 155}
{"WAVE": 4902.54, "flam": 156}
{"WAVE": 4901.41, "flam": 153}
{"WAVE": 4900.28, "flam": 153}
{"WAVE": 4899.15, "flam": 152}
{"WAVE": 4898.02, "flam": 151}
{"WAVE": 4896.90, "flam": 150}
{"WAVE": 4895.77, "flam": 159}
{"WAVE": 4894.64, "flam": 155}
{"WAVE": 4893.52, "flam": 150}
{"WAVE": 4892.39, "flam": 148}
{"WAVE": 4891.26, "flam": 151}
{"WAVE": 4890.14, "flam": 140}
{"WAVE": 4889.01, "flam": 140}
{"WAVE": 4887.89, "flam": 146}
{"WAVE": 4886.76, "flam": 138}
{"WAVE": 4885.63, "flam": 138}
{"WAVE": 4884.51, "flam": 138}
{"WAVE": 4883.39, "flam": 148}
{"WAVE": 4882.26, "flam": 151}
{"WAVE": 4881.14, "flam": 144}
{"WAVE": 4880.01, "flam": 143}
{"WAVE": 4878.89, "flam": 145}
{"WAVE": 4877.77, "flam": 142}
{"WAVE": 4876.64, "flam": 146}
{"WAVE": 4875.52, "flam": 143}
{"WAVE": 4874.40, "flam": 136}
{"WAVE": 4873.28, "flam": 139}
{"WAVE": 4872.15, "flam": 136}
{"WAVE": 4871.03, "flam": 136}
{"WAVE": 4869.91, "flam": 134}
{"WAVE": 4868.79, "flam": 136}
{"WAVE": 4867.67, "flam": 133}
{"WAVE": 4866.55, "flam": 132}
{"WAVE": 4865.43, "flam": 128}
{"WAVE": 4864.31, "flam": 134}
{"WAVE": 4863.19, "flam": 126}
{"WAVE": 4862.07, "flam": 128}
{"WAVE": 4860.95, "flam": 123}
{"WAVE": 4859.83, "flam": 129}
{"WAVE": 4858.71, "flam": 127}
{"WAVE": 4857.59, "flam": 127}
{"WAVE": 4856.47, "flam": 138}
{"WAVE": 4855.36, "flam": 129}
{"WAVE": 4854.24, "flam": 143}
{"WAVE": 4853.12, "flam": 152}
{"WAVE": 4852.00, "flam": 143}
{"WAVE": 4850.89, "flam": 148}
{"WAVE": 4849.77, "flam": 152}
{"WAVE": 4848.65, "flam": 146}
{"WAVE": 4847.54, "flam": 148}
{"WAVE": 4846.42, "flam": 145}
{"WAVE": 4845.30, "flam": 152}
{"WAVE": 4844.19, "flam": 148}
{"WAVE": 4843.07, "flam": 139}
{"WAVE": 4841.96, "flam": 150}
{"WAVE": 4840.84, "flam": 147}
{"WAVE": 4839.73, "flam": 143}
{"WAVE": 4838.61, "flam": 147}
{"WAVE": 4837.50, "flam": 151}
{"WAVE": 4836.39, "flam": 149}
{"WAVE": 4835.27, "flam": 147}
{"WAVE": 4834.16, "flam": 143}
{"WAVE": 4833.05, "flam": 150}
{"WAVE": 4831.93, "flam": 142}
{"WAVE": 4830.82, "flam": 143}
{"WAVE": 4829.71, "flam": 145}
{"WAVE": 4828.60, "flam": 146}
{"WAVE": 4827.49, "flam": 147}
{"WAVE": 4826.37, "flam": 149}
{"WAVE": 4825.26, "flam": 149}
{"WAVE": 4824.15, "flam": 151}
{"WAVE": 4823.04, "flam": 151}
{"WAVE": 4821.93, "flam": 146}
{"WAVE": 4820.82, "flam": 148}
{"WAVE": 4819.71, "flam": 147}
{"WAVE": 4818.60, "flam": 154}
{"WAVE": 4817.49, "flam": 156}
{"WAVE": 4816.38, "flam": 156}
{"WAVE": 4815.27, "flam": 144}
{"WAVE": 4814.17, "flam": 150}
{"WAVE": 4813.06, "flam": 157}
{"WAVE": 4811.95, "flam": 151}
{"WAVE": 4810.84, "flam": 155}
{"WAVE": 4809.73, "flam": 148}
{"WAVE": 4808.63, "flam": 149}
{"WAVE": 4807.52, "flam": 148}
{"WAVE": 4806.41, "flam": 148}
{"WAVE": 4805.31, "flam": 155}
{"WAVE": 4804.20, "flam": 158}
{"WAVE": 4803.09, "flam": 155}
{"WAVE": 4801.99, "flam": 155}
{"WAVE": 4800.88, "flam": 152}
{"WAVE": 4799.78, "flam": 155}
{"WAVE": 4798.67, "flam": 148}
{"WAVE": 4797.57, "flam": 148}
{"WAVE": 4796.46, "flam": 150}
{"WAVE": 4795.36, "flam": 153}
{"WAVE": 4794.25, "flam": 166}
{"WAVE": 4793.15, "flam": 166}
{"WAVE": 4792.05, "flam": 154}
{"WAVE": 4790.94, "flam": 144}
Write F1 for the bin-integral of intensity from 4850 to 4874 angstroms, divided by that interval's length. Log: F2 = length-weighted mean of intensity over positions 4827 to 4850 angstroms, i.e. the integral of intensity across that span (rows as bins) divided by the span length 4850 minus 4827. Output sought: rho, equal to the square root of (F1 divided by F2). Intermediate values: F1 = 135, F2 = 147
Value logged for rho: 0.96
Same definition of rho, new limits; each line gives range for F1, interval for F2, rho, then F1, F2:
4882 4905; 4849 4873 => 1.05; 149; 135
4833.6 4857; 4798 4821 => 0.98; 146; 152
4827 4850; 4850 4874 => 1.04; 147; 135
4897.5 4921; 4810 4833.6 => 1.00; 150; 149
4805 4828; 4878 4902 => 1.01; 150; 147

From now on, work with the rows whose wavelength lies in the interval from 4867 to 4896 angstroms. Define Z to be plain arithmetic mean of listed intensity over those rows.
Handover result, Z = 143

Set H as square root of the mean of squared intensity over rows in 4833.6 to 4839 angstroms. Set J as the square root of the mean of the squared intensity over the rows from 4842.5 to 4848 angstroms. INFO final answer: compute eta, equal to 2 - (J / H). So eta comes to 1.01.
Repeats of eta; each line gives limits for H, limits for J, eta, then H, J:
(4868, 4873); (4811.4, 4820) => 0.88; 136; 152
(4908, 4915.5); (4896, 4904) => 0.99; 151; 153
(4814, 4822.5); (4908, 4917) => 0.99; 150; 151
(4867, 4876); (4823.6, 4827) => 0.90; 137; 150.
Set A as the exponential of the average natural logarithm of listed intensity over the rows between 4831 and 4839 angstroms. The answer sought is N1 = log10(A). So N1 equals 2.17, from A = 147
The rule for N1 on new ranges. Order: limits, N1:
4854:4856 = 2.13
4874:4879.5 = 2.15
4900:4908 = 2.18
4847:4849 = 2.17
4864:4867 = 2.12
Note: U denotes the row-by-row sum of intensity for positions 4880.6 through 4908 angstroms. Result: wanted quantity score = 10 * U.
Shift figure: 35680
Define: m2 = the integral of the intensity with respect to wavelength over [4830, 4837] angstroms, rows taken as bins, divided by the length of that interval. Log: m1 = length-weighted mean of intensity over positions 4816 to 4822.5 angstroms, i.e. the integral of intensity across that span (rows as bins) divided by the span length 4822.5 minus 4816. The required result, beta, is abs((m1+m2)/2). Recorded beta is 148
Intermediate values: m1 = 151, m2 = 146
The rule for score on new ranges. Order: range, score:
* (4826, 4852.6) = 35200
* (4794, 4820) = 36580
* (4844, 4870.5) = 33010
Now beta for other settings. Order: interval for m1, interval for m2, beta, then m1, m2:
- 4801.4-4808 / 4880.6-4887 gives 148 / 153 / 143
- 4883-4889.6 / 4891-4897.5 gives 147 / 141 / 152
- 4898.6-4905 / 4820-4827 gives 151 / 154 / 149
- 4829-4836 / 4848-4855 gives 146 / 145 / 147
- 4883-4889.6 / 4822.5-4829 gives 145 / 141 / 149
